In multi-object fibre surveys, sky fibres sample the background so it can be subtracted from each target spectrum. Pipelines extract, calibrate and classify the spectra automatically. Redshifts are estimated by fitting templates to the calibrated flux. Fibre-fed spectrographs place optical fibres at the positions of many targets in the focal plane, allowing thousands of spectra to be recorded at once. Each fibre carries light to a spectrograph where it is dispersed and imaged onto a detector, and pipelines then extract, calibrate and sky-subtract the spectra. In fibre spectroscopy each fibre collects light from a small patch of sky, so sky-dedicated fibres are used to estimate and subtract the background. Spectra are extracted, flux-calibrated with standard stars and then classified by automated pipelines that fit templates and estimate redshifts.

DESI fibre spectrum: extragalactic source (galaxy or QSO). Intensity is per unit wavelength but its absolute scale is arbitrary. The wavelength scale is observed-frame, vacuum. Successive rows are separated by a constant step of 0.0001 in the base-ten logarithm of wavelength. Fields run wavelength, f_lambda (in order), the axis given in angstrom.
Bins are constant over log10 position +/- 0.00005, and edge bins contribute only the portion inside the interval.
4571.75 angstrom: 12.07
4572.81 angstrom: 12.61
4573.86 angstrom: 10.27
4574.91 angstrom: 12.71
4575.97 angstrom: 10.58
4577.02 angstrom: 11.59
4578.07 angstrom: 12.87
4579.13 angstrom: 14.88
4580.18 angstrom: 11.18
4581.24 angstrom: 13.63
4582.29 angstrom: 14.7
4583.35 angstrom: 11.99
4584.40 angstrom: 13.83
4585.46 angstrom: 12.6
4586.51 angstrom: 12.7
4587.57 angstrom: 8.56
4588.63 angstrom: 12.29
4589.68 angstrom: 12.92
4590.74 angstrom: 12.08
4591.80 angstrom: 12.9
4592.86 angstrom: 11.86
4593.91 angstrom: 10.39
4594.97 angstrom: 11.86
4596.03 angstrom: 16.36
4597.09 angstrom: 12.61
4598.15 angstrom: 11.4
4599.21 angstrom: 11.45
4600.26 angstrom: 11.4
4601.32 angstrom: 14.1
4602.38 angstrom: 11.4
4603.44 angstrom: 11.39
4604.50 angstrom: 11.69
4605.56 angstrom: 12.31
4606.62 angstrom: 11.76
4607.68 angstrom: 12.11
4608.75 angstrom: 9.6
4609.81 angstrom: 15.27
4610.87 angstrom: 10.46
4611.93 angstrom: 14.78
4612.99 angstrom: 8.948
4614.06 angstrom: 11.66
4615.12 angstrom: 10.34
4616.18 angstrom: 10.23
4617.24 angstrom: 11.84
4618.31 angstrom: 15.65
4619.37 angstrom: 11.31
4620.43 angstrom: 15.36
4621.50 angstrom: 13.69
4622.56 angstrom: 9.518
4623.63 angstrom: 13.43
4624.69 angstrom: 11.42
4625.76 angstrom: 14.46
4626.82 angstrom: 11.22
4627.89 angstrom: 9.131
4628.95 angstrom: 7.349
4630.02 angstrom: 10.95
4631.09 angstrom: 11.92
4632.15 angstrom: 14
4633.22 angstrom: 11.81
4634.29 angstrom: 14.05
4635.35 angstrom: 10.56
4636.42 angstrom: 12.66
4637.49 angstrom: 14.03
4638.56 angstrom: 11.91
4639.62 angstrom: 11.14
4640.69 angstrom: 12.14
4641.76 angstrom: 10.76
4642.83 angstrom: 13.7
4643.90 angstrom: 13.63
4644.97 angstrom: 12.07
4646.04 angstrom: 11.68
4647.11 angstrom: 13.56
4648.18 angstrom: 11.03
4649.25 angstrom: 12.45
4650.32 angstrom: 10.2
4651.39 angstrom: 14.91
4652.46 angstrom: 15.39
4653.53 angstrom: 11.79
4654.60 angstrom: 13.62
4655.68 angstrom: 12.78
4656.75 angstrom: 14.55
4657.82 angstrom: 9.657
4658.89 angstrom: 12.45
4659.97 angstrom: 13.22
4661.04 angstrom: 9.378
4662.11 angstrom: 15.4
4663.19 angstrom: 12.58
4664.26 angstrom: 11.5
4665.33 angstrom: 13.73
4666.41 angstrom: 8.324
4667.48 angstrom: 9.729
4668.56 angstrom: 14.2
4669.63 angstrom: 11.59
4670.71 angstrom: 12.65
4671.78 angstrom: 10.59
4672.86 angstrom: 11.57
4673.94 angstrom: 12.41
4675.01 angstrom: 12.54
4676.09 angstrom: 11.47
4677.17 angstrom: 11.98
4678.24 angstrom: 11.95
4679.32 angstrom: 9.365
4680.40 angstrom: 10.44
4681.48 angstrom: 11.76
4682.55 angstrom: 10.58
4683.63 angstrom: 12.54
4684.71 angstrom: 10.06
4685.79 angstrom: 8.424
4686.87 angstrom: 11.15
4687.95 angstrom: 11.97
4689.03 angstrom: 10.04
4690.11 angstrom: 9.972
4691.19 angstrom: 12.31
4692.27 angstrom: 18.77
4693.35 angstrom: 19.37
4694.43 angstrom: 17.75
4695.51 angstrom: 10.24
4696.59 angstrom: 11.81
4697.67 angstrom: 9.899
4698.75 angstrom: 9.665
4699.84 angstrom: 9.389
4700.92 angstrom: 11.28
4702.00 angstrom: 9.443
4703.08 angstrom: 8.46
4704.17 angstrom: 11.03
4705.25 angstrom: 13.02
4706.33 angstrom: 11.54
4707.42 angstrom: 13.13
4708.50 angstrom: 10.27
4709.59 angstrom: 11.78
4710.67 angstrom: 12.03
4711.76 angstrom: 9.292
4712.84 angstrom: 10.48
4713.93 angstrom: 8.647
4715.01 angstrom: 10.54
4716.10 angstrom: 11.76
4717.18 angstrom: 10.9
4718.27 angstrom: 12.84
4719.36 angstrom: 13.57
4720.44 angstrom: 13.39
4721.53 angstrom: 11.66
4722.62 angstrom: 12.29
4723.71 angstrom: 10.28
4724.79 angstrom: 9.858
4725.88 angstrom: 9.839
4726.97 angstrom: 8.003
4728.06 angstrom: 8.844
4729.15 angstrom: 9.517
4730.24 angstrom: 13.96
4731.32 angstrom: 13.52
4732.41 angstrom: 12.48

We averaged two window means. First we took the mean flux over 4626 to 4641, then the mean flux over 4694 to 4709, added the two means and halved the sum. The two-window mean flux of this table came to 11.4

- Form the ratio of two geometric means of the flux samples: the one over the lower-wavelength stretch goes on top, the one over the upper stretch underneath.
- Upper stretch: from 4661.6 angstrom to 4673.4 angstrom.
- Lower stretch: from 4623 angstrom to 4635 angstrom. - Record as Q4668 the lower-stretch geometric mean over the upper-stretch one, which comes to 0.98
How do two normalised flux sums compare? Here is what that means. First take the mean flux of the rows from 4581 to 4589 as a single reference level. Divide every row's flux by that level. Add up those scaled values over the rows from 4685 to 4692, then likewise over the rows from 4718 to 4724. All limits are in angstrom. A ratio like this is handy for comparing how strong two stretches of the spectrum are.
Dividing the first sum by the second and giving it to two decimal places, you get 0.86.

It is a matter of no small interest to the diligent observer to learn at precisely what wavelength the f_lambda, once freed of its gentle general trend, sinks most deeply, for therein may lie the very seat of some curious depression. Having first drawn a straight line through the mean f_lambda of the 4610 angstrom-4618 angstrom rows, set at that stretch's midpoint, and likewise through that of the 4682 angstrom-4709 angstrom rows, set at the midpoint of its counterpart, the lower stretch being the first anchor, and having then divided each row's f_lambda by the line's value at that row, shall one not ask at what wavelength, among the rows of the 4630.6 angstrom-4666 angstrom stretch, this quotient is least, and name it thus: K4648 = 4661.04 angstrom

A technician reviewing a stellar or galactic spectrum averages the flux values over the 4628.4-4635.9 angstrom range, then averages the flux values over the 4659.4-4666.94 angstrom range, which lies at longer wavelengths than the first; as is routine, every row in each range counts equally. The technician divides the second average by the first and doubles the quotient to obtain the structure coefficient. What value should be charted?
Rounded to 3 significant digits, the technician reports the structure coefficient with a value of 2.09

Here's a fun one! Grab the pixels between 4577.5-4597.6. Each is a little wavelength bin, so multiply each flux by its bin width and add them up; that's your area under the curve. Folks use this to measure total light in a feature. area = 254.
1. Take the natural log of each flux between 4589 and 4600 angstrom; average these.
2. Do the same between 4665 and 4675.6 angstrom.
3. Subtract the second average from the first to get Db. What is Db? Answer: 0.06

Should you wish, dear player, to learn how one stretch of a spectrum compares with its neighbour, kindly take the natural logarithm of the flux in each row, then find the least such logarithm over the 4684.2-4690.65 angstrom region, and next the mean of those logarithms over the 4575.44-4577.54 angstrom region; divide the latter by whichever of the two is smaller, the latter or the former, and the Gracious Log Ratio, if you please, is 1.13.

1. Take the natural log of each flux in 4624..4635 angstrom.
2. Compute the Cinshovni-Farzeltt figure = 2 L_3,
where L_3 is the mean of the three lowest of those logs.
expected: 4.40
